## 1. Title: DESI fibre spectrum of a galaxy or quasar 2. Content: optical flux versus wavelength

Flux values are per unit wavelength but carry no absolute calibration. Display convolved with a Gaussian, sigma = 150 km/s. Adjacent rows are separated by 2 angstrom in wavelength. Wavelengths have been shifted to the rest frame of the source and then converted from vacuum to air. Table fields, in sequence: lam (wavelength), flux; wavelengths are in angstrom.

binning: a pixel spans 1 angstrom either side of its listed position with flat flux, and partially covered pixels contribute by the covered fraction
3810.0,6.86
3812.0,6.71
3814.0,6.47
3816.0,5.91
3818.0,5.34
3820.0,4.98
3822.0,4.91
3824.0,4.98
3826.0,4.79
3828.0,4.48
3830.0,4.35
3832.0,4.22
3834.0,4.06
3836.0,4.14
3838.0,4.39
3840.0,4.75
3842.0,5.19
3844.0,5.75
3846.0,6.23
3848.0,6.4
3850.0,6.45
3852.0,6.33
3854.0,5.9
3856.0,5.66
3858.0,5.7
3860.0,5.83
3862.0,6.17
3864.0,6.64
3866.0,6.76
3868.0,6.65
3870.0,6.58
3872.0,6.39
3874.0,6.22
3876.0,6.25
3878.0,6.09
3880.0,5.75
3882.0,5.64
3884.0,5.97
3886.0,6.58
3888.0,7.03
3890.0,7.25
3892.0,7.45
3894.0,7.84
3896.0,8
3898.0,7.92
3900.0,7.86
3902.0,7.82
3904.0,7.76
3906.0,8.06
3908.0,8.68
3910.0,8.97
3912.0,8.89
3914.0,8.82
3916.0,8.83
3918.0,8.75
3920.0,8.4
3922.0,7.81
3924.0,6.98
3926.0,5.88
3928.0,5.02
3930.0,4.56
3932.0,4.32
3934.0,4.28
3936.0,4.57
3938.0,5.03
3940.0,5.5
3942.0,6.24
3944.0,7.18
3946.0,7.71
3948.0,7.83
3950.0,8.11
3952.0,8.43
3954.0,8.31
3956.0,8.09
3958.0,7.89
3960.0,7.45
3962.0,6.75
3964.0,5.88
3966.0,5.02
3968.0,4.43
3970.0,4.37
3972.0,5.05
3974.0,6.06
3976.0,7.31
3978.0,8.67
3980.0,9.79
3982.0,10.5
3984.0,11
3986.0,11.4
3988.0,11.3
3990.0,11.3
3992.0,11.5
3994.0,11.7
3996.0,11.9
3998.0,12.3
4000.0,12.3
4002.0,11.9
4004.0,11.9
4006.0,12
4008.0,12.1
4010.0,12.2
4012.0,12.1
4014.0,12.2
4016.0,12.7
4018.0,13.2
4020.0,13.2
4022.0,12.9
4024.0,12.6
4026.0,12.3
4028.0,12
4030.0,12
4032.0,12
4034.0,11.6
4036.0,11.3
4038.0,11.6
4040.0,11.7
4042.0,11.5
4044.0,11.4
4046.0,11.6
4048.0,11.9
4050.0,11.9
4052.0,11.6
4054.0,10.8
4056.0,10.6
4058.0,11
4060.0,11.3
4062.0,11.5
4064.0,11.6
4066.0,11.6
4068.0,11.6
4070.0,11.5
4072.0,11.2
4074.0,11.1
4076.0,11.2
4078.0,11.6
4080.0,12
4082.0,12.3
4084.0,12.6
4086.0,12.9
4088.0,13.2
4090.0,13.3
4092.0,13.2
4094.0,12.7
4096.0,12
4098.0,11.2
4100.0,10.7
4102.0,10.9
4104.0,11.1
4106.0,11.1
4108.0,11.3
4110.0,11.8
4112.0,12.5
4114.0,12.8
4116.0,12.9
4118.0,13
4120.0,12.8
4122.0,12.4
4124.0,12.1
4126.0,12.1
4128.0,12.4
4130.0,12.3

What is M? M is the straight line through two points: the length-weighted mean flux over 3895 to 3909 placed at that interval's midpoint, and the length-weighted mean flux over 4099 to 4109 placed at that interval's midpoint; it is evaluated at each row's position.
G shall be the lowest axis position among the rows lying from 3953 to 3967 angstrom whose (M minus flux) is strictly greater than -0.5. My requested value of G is 3954.0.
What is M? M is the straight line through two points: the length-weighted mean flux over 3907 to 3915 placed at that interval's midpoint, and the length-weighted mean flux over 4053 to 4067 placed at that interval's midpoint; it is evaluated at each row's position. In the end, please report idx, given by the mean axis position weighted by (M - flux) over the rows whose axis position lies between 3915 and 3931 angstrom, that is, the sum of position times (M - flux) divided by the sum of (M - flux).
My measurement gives 3926.7 angstrom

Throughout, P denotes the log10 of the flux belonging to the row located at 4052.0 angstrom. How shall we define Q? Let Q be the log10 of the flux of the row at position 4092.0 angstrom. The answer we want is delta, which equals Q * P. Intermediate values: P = 1.06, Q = 1.12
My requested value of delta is 1.2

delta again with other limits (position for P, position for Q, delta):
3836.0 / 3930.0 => 0.4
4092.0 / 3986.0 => 1.2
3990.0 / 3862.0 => 0.8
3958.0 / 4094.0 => 1.0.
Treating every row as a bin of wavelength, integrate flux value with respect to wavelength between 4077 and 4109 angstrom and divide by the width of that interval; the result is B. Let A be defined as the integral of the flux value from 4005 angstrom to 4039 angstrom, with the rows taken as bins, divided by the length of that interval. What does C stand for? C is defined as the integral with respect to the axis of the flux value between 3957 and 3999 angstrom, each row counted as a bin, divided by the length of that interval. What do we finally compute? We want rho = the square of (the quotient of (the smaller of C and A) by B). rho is 0.52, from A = 12.2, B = 12.01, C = 8.6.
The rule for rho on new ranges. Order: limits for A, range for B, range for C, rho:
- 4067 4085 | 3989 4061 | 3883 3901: 0.38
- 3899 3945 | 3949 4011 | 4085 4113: 0.57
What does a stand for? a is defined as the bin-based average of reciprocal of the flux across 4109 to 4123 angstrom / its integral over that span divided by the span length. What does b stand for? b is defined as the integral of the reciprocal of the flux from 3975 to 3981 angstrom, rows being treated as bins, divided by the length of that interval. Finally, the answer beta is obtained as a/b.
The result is 0.7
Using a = 0.079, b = 0.12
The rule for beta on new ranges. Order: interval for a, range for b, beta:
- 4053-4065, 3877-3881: 0.5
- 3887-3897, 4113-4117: 1.7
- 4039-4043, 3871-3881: 0.5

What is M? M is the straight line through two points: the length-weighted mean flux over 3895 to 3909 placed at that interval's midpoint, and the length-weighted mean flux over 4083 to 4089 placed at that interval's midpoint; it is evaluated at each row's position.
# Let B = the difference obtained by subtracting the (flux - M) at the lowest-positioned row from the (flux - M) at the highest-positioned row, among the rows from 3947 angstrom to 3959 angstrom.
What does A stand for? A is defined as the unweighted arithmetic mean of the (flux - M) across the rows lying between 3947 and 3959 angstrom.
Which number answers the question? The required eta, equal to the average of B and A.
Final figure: -0.7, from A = -1.3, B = -0.2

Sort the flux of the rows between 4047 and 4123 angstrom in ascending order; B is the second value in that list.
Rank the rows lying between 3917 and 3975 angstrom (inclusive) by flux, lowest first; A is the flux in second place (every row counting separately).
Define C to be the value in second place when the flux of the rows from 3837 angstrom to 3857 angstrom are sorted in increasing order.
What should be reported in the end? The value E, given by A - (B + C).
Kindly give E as -11.1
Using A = 4.32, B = 10.7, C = 4.75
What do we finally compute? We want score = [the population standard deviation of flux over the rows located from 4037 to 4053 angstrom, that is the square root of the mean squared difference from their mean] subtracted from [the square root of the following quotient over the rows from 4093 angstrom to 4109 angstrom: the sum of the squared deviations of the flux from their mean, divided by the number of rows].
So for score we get 0.45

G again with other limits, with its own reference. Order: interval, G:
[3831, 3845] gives 3832.0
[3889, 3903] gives 3890.0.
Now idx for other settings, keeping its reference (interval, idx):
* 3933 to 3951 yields 3939.8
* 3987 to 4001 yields 3994.8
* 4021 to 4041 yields 4028.7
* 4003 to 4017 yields 4010.3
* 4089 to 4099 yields 4090.9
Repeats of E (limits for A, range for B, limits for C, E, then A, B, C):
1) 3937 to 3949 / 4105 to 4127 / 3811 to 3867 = -9.9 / 5.5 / 11.3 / 4.14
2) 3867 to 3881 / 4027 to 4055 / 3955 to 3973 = -9.6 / 6.09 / 11.3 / 4.43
